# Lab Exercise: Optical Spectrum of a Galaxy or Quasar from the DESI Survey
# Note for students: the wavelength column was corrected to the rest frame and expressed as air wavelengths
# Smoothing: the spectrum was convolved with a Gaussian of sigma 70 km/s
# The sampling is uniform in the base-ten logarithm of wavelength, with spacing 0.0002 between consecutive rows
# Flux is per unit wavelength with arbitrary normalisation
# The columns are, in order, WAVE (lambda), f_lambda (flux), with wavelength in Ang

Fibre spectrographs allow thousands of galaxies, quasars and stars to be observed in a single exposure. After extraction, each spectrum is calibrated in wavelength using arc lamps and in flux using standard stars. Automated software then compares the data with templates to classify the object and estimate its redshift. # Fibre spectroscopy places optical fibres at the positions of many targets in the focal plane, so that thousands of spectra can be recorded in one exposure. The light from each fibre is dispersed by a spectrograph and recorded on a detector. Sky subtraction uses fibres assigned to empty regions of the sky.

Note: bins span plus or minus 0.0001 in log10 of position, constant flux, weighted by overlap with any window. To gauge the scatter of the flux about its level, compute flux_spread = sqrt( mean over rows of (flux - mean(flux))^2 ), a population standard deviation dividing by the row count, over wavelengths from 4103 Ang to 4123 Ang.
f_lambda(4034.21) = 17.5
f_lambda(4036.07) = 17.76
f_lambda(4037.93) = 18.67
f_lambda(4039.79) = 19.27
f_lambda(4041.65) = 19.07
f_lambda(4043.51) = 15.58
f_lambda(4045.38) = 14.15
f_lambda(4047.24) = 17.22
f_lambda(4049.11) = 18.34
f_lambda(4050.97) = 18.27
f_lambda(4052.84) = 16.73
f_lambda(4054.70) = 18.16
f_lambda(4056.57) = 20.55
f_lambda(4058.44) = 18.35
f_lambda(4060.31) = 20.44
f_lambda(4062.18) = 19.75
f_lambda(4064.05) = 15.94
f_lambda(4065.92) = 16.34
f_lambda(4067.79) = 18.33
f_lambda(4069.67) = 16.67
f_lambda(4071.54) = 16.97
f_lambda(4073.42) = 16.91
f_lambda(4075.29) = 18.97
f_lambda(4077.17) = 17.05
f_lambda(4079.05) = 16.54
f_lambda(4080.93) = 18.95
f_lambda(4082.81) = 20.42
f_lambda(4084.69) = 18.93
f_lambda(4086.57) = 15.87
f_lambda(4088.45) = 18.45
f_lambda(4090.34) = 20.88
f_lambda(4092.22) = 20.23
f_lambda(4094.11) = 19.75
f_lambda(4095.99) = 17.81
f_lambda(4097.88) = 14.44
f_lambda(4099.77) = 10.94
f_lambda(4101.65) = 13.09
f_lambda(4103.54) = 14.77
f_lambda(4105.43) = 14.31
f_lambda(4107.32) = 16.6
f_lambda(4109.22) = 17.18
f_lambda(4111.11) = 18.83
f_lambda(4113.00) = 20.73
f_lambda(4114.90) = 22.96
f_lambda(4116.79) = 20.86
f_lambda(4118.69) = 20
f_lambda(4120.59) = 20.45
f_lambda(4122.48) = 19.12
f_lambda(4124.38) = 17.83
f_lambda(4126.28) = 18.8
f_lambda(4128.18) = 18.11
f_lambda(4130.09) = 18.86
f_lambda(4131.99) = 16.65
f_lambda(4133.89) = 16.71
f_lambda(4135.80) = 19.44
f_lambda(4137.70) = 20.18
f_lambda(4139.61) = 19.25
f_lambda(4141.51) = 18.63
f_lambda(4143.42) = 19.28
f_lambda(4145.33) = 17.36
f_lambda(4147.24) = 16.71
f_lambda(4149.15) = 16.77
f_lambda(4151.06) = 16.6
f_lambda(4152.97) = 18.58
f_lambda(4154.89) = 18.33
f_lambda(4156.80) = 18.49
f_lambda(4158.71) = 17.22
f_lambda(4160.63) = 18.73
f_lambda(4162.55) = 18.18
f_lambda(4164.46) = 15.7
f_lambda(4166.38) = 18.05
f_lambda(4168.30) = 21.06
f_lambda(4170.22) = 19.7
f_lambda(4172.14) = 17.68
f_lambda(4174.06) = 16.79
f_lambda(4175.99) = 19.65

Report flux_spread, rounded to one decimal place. 2.6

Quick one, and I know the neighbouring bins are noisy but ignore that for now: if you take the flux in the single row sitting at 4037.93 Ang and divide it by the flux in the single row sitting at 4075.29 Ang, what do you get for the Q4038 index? 0.98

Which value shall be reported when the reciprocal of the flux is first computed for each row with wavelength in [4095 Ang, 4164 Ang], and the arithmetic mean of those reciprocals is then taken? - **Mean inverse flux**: 0.0571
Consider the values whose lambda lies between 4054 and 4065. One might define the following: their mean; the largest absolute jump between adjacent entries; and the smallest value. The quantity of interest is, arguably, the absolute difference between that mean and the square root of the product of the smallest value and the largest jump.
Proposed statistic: 11.1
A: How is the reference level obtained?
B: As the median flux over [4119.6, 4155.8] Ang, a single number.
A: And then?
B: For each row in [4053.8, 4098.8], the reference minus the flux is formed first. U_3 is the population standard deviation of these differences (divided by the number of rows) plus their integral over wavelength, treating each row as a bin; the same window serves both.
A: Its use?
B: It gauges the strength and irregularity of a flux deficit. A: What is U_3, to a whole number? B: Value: 19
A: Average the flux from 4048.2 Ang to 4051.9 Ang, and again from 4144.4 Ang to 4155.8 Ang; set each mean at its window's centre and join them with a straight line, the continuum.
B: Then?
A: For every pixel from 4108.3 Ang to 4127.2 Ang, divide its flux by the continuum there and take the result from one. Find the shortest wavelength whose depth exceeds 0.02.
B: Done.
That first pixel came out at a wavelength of 4109.22 Ang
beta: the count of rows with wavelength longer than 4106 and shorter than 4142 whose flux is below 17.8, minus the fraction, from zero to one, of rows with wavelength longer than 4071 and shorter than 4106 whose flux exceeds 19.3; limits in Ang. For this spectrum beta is 3.8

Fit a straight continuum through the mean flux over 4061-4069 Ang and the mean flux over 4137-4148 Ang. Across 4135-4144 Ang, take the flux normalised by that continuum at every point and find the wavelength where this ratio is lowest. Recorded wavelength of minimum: 4141.51 Ang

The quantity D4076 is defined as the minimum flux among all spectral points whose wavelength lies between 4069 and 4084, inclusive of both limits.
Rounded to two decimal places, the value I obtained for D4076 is 16.54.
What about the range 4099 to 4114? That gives 10.94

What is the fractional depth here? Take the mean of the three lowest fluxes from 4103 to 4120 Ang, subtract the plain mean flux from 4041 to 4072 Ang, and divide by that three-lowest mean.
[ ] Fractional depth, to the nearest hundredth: -0.16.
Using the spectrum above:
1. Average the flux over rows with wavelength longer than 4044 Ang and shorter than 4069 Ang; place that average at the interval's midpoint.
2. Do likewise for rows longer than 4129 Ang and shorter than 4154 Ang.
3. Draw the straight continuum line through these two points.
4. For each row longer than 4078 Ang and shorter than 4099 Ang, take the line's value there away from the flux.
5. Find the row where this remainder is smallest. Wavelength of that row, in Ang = 4097.88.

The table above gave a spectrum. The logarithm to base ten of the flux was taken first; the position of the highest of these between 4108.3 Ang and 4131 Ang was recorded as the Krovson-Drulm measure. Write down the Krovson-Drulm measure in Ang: 4114.90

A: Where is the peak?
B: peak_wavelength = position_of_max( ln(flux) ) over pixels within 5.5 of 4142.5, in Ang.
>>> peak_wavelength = 4137.70 Ang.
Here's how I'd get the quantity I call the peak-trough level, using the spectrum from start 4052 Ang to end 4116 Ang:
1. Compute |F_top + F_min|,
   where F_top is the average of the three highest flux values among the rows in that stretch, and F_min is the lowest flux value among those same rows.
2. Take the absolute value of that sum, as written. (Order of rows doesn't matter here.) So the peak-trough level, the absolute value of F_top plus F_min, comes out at 32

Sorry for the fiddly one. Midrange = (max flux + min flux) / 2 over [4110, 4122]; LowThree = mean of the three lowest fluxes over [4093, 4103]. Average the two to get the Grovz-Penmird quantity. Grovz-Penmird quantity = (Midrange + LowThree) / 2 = 16.9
